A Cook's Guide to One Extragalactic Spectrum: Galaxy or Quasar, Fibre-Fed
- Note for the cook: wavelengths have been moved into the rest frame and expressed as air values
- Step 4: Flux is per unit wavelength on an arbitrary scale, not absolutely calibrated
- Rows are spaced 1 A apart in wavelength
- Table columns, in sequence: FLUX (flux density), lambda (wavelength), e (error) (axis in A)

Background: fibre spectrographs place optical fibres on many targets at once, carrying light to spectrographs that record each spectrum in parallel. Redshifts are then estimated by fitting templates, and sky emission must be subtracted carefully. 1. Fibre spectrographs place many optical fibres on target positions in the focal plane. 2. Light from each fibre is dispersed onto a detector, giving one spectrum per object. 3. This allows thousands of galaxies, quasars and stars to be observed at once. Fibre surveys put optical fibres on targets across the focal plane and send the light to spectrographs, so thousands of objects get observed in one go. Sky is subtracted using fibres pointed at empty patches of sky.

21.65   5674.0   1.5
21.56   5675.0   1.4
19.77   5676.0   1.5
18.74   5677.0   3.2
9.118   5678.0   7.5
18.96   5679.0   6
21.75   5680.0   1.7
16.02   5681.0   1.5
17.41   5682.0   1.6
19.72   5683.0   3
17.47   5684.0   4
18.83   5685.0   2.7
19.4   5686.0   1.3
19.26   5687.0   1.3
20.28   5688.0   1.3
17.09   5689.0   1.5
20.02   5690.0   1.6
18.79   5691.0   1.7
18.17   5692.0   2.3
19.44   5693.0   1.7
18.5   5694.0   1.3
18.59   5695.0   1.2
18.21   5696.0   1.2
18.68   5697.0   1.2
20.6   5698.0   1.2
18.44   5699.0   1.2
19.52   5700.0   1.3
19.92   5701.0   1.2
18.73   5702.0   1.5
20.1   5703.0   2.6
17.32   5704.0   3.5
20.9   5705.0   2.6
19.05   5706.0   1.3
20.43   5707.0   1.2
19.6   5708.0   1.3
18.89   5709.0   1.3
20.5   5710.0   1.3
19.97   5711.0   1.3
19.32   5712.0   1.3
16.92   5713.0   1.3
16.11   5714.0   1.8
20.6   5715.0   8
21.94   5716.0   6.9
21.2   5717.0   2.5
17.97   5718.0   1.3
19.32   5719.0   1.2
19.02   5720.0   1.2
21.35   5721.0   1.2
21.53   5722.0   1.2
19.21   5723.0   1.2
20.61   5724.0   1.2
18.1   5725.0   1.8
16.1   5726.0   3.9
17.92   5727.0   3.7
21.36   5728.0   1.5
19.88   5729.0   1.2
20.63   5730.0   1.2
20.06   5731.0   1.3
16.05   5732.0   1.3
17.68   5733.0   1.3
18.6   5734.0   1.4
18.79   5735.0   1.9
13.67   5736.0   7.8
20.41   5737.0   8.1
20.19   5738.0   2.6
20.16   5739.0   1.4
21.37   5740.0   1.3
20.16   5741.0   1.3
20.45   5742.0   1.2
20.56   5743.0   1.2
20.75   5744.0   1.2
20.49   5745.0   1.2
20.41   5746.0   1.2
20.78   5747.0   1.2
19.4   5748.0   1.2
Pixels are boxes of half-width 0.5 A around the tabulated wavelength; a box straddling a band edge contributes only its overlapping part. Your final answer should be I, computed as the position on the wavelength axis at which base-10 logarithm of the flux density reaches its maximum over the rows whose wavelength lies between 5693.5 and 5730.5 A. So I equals 5716.0 A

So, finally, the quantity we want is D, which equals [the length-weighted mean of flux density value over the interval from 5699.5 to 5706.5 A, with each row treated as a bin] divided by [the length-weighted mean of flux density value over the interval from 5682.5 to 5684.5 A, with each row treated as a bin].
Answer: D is 1.04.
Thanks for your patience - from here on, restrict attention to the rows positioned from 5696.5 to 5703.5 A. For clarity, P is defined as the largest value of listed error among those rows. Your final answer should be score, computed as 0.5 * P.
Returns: 1.3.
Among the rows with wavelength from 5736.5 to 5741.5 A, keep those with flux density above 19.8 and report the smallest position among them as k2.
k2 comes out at 5737.0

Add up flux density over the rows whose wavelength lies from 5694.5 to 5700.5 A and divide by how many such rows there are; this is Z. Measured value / 19.0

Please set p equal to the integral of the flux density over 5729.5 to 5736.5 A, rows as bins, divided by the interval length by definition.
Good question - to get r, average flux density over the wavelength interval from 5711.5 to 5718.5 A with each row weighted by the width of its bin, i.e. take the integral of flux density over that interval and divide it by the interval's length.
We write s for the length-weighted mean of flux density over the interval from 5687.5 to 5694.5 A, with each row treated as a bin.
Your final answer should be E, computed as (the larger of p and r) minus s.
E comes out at 0.3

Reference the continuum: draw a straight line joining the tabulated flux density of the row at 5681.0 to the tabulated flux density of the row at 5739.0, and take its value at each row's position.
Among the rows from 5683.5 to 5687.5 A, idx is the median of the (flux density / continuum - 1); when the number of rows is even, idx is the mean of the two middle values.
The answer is 0.16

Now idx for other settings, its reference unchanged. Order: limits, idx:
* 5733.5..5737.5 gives -0.06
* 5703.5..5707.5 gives 0.11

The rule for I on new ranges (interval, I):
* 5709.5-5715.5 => 5715.0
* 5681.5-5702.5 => 5698.0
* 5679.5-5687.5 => 5680.0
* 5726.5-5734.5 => 5728.0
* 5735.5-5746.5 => 5740.0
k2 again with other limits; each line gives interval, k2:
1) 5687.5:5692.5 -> 5688.0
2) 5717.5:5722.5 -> 5721.0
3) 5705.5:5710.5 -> 5707.0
